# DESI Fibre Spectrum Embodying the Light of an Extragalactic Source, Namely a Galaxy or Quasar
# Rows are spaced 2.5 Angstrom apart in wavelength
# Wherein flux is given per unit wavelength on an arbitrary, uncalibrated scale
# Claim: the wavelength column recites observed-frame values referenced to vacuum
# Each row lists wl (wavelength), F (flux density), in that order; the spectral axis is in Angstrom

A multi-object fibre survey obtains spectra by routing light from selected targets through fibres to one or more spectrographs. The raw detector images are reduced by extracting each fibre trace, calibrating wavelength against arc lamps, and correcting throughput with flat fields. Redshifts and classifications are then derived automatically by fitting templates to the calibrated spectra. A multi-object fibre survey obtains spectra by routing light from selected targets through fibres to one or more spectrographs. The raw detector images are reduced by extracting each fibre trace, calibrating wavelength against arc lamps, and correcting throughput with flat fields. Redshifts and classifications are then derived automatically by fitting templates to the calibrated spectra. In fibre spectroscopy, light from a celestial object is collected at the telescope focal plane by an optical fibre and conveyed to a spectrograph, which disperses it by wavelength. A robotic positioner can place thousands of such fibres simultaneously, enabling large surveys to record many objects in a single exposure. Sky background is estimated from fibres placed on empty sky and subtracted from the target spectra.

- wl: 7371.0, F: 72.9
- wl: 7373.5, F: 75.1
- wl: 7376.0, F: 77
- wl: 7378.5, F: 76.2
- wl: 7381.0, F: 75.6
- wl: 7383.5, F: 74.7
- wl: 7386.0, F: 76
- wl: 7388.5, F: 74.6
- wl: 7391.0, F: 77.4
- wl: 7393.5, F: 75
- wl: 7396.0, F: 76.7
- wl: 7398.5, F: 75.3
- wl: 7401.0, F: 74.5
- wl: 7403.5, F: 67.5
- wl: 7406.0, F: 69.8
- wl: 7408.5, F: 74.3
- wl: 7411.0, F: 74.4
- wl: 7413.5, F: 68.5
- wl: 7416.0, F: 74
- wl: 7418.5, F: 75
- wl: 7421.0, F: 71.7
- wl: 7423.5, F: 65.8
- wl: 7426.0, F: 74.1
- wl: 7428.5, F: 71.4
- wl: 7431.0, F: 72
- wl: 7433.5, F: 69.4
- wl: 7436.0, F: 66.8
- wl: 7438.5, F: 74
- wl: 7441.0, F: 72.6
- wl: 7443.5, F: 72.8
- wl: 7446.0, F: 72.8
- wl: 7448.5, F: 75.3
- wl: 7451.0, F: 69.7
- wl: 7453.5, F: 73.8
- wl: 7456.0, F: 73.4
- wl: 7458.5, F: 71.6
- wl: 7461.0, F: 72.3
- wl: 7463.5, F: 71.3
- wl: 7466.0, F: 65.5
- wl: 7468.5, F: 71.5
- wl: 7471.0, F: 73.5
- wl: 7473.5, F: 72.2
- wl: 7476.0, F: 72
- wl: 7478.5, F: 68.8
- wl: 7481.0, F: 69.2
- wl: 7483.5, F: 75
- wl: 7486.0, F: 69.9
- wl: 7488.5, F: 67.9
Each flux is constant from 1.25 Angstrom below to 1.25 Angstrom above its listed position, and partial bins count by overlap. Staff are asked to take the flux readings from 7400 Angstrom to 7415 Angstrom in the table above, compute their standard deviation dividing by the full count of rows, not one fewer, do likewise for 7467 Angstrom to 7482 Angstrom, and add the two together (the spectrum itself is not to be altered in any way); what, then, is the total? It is 4.6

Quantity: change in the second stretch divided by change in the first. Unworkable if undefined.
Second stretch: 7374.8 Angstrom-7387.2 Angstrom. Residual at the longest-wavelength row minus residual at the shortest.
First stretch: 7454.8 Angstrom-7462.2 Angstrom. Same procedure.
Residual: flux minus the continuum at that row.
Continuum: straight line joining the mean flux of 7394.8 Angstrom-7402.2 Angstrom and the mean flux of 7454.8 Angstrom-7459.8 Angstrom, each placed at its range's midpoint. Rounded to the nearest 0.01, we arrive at 0.58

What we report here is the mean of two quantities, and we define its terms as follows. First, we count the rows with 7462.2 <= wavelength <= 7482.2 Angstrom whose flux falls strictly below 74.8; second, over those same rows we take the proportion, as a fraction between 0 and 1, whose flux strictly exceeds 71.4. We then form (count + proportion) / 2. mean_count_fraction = 4.25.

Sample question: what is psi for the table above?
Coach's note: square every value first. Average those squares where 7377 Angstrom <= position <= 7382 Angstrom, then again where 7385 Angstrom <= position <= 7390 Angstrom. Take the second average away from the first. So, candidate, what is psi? 90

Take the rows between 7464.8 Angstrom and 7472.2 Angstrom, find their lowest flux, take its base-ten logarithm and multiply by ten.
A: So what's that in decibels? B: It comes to 18.2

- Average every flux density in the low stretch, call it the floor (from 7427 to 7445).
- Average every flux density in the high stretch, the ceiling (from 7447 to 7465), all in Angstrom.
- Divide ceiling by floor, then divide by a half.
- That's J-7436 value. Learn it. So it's 2.03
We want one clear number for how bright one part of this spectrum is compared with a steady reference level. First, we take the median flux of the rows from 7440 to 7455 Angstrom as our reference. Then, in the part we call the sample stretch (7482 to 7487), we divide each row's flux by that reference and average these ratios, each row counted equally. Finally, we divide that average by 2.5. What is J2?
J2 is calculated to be 0.398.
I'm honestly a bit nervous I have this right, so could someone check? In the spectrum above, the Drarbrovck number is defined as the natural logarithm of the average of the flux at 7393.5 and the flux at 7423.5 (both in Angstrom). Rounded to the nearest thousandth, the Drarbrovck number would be 4.254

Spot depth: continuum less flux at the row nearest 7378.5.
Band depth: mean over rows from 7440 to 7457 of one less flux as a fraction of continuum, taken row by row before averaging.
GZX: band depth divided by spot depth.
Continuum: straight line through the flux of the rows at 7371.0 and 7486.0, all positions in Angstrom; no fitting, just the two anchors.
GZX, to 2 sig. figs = 0.0082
